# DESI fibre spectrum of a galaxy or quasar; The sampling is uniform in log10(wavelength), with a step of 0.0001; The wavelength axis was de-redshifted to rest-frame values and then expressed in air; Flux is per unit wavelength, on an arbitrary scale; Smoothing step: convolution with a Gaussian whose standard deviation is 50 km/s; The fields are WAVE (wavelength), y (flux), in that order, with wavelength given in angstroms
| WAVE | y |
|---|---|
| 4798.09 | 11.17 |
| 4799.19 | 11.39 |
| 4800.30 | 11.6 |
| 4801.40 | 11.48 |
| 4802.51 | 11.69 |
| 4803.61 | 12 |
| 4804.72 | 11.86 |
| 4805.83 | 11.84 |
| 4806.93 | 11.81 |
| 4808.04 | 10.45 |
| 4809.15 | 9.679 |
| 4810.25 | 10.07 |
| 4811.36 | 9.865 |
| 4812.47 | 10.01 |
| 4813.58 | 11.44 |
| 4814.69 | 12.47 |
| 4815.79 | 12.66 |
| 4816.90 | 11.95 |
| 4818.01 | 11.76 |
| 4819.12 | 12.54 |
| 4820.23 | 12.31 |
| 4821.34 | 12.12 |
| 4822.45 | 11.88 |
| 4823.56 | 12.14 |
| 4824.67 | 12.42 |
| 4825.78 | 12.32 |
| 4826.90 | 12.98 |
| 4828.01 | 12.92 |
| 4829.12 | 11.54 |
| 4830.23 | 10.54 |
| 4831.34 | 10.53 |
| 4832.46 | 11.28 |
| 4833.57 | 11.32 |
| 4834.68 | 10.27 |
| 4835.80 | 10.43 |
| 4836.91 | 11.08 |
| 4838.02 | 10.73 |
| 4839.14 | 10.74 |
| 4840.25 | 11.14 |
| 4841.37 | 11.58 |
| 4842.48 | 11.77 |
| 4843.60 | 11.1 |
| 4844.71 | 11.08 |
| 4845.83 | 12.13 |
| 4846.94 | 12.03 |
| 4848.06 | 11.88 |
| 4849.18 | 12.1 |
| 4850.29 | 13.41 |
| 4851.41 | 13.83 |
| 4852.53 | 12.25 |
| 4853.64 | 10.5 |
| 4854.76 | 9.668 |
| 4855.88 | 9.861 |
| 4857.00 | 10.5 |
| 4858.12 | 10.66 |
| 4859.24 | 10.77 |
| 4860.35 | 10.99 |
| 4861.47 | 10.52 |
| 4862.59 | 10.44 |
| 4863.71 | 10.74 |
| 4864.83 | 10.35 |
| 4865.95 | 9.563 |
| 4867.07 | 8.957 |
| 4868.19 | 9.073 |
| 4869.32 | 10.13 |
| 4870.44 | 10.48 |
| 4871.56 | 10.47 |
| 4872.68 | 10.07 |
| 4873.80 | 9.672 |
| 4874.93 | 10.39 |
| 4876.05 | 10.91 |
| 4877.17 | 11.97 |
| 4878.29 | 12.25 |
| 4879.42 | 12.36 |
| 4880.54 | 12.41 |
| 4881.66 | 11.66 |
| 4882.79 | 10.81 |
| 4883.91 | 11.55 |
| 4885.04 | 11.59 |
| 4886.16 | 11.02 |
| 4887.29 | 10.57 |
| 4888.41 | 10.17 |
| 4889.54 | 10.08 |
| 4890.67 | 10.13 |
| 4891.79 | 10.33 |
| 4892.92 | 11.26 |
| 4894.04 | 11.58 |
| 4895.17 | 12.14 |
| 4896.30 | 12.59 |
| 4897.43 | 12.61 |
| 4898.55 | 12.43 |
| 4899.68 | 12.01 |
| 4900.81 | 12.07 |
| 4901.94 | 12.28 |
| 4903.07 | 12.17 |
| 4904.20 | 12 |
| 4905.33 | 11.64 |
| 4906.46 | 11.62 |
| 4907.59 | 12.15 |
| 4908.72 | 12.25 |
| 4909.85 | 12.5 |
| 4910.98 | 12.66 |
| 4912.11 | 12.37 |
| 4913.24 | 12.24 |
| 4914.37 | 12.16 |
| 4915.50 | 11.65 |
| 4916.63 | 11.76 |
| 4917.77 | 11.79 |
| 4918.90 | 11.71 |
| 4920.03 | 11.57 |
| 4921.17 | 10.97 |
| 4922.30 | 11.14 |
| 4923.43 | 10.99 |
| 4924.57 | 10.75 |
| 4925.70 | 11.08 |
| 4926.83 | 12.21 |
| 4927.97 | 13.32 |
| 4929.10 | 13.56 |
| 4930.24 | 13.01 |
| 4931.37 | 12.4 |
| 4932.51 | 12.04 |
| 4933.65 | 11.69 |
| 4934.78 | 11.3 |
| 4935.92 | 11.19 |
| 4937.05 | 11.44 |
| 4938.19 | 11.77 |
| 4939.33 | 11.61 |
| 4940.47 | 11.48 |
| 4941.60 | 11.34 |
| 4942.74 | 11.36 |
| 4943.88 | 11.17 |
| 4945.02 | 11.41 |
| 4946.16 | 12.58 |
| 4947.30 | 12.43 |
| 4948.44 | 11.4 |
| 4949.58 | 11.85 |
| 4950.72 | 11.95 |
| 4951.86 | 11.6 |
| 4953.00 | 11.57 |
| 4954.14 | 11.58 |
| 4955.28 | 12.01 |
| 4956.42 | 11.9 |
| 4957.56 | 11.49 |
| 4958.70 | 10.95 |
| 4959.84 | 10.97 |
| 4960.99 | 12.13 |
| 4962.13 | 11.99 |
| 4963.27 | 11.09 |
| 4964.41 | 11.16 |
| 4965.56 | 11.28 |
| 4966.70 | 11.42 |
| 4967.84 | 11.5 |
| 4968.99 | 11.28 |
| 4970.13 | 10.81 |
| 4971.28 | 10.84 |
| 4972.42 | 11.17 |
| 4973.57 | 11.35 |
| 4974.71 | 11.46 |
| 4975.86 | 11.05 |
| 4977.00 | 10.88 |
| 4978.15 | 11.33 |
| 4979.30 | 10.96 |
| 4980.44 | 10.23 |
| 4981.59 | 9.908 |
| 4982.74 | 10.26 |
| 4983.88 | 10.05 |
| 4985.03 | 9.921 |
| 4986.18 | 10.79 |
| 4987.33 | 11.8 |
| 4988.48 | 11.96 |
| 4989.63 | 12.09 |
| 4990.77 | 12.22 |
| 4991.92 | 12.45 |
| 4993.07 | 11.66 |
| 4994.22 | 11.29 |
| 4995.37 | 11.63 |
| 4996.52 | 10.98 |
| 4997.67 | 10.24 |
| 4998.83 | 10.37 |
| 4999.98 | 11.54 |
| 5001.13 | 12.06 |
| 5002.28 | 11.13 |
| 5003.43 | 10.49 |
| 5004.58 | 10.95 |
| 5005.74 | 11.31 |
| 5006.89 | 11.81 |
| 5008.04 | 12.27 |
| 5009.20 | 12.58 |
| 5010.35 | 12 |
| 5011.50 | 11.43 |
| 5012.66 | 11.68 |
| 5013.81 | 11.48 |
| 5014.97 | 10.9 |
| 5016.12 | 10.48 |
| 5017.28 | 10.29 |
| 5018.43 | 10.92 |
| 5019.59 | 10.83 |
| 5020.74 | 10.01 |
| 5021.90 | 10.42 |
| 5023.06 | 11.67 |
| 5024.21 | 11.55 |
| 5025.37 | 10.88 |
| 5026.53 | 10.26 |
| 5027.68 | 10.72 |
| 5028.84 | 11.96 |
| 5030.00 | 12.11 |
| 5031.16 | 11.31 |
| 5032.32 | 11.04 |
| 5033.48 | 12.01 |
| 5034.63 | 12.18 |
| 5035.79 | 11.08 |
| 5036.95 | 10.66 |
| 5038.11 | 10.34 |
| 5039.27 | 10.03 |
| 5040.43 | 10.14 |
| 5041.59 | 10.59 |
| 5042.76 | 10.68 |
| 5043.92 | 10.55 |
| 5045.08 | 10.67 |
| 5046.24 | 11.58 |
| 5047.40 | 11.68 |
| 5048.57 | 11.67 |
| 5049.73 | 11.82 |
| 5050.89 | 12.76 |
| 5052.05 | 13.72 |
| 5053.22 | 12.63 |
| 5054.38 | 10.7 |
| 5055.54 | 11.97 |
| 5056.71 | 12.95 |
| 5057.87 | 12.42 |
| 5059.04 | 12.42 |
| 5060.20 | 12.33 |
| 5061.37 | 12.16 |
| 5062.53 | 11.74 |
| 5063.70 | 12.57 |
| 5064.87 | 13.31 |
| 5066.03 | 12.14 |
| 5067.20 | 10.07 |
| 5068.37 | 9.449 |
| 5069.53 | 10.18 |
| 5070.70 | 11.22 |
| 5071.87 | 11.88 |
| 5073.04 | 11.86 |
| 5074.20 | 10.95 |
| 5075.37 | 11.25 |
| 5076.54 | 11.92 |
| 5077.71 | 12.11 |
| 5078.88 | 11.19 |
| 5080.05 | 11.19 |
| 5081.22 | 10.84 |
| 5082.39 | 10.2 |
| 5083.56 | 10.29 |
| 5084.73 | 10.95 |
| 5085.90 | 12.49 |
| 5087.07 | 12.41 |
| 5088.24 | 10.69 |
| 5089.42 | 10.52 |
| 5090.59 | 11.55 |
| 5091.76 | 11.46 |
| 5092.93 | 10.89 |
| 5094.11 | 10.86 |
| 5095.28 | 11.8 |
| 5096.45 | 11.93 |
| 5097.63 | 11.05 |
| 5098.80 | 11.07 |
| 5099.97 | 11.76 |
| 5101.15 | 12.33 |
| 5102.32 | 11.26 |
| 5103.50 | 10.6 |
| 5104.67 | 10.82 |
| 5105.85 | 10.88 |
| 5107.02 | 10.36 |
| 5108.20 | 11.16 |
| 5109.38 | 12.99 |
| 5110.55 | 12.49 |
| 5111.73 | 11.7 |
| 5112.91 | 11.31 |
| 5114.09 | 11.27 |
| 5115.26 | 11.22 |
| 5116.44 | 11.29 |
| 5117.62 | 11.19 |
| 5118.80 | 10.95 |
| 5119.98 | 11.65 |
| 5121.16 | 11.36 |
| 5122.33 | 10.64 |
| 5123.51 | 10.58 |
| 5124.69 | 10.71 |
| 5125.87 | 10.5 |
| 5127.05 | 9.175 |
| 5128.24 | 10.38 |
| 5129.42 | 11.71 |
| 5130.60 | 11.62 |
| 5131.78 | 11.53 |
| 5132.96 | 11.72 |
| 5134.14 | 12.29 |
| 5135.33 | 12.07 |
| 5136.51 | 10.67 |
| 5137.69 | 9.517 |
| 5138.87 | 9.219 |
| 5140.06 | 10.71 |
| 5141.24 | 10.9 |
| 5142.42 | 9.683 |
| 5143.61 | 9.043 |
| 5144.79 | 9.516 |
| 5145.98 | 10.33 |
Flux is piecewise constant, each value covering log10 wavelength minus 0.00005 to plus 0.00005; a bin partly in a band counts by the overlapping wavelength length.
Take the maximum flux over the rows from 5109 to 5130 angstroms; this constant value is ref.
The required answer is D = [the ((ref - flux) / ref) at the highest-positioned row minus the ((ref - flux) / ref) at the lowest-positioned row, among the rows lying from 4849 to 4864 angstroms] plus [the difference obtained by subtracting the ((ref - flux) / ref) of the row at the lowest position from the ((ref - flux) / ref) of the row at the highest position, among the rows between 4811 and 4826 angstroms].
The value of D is -0.08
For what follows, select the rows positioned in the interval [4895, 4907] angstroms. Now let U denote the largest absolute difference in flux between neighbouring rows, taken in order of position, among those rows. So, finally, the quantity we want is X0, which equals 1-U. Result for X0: 0.55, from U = 0.45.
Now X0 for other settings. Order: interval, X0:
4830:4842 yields -0.05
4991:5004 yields -0.17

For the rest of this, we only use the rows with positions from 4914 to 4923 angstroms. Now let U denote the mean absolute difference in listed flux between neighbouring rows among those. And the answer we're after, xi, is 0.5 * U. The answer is 0.117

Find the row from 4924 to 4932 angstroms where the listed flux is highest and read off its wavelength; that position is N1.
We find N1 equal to 4929.10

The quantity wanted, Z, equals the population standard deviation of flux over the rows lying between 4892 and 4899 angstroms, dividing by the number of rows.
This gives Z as 0.51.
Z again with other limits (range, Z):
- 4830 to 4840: 0.36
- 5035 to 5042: 0.35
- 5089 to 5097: 0.49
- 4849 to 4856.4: 1.55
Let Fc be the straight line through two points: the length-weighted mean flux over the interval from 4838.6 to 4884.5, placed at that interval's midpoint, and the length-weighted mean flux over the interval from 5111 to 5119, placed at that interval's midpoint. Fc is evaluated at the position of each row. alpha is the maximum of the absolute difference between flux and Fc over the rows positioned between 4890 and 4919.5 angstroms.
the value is 1.6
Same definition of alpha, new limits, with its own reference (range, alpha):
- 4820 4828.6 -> 2.0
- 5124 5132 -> 2.1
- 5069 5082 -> 1.1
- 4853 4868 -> 2.1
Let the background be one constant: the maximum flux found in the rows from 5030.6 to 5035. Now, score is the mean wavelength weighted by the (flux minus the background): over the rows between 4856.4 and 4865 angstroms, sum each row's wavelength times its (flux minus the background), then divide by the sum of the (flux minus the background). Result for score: 4861.0 angstroms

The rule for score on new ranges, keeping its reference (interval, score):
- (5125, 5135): 5128.0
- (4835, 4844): 4839.0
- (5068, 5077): 5071.0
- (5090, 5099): 5094.8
